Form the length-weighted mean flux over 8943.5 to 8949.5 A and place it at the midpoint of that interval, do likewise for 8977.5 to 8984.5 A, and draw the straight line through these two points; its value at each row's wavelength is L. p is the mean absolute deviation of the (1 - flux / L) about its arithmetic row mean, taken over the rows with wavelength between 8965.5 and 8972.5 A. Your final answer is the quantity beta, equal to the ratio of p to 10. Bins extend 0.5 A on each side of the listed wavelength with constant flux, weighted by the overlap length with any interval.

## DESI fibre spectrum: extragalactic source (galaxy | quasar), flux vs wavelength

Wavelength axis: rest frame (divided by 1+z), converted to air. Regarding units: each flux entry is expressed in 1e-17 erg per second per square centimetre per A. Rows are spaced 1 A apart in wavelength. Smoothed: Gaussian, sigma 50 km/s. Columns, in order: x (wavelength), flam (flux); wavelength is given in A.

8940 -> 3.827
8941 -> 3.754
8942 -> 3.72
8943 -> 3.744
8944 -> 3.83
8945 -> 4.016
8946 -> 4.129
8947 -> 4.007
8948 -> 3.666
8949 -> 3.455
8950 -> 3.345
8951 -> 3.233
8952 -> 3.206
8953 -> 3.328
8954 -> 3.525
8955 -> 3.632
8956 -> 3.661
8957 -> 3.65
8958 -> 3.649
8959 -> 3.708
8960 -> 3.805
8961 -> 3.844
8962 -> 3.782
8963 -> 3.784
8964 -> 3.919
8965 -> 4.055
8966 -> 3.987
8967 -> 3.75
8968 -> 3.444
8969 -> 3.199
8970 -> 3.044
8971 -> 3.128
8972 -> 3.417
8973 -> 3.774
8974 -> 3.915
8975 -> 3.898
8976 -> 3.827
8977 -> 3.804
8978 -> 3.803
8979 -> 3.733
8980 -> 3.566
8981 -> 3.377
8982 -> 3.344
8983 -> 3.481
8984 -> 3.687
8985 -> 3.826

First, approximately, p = 0.068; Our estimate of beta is 0.0068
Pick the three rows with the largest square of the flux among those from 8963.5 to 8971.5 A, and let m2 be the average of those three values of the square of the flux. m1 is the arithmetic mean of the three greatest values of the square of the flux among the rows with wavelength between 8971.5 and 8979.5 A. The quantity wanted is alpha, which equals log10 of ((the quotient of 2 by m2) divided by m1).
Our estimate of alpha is -2.08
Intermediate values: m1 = 15.1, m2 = 15.9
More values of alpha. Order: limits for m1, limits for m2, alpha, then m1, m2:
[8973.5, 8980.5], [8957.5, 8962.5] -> -2.04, 15.1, 14.5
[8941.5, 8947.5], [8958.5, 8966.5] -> -2.12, 16.4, 15.9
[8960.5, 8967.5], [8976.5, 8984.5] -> -2.06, 15.9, 14.3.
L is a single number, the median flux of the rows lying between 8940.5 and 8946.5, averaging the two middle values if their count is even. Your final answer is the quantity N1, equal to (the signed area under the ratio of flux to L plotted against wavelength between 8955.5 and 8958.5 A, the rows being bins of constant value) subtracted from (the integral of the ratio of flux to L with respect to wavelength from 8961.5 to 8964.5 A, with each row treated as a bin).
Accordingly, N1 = 0.1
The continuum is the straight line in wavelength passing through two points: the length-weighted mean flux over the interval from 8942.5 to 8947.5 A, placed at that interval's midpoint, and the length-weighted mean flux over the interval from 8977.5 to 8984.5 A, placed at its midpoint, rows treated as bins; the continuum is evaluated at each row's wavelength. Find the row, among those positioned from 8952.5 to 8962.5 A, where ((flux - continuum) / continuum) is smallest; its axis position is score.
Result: 8953 A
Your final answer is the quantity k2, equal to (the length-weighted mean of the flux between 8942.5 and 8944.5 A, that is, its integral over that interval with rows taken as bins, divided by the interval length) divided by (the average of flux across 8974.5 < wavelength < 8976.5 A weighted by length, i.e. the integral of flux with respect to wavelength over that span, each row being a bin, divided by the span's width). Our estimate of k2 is 0.98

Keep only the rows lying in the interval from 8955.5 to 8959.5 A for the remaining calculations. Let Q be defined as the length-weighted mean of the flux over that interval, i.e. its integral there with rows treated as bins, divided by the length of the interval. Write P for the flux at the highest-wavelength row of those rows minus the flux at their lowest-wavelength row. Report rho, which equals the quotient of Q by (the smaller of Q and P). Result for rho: 78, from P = 0.05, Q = 3.7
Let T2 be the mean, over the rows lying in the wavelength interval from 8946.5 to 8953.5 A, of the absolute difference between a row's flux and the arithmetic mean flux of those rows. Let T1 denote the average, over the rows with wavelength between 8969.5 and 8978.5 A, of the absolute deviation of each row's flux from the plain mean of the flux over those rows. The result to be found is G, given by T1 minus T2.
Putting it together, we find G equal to 0.071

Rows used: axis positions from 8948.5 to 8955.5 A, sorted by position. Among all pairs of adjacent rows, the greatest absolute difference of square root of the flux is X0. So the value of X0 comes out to 0.053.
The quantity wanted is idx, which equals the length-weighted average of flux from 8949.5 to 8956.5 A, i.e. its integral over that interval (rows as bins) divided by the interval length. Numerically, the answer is 3.42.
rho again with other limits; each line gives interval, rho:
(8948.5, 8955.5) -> 19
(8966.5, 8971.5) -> -5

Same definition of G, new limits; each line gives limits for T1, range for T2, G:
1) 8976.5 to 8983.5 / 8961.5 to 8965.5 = 0.064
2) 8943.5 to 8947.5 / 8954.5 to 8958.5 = 0.075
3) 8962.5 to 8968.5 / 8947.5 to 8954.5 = 0.031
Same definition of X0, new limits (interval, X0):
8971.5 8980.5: 0.094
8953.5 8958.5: 0.028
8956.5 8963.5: 0.025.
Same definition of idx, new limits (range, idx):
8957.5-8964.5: 3.78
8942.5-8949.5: 3.84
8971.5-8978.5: 3.78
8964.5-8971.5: 3.52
